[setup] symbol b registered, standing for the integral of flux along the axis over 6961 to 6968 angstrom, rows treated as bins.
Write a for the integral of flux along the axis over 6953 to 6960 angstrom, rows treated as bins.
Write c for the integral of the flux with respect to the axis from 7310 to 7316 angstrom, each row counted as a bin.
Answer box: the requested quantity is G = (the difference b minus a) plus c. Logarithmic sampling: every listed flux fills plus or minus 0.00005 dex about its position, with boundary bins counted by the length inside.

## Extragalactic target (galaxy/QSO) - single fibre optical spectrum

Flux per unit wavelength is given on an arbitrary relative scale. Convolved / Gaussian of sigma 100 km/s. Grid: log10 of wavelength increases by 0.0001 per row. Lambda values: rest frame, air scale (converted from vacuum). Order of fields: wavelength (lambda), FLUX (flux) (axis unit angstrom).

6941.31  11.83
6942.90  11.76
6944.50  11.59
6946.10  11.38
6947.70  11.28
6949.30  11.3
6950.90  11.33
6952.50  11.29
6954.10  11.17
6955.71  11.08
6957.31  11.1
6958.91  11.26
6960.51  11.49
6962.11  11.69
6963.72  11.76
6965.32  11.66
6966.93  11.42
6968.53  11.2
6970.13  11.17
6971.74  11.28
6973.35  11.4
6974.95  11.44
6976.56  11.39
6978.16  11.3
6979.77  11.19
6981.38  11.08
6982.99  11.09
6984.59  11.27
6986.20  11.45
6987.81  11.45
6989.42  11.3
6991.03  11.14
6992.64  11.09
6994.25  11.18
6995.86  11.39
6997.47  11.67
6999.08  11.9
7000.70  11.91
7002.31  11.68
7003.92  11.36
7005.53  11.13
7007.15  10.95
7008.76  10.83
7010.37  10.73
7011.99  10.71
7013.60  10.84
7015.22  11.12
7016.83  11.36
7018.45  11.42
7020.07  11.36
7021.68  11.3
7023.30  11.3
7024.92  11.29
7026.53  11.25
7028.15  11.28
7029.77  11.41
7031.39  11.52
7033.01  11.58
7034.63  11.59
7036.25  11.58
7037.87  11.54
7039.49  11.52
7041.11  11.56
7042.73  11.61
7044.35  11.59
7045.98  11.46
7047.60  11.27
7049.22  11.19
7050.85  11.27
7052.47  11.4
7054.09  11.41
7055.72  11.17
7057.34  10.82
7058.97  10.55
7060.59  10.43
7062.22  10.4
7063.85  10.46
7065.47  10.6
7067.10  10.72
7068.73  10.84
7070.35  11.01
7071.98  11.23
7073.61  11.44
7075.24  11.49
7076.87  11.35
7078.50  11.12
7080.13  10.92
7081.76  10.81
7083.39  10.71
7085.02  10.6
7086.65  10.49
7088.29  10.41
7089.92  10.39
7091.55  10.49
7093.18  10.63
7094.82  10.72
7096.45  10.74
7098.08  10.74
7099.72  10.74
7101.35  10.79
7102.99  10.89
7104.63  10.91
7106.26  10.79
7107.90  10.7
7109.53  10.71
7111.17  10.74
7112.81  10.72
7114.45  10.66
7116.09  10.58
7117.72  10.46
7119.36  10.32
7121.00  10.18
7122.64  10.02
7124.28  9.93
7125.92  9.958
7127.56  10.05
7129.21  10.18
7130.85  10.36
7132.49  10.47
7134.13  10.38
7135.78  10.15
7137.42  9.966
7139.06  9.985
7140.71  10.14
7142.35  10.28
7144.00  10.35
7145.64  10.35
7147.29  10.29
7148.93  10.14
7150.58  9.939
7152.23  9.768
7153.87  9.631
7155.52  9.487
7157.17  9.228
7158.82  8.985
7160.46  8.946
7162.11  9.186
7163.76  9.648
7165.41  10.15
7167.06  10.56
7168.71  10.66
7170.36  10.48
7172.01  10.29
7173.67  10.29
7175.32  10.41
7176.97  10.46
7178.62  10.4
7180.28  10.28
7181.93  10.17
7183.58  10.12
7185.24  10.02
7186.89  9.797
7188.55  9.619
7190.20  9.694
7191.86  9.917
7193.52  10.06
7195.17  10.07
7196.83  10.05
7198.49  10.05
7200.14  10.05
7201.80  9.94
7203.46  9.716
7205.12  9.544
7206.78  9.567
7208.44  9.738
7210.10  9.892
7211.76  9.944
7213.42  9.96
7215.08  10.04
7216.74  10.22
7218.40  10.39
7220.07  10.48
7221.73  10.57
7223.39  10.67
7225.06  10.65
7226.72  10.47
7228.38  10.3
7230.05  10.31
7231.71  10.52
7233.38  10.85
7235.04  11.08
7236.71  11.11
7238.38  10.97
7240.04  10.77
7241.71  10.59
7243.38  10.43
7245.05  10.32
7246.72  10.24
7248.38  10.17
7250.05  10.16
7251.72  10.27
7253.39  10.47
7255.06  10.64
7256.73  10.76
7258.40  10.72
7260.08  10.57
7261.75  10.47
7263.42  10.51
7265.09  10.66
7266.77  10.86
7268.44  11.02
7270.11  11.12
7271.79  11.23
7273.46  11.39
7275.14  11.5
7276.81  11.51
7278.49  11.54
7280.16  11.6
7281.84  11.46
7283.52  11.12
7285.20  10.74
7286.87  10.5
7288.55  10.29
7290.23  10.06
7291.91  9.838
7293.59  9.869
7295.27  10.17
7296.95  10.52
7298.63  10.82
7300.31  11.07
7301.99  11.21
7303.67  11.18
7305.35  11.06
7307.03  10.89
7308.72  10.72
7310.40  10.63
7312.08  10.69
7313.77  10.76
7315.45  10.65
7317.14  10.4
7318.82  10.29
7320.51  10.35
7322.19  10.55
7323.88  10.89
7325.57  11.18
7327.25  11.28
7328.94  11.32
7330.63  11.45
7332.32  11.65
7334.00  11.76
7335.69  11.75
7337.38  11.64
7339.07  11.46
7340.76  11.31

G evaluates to 67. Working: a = 78.2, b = 81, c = 64.1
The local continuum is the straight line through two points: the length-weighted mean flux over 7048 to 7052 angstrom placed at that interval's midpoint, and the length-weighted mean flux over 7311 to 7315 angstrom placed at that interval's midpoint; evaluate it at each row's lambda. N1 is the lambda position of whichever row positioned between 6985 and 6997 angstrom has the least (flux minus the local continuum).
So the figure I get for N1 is 6992.64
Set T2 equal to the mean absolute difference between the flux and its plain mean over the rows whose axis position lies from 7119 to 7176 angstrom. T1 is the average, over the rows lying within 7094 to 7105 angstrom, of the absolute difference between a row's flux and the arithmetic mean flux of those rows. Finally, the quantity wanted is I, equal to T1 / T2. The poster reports 0.2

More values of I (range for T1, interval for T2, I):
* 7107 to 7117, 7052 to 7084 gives 0.1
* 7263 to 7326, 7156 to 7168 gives 0.8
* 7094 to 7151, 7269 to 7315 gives 0.7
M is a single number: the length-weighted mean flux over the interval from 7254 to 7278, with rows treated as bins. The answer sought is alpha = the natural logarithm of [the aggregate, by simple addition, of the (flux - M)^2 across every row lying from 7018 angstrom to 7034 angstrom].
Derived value 0.7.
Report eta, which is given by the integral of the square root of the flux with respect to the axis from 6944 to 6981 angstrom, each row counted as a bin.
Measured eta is 125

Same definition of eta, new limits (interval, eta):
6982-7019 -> 124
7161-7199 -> 121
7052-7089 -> 122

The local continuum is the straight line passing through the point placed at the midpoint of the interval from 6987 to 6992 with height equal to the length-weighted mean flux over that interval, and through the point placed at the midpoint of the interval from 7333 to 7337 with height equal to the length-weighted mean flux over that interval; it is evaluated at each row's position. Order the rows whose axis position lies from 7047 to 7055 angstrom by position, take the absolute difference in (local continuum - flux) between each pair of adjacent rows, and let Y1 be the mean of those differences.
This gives 0.074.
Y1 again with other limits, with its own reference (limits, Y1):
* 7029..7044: 0.042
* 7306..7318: 0.126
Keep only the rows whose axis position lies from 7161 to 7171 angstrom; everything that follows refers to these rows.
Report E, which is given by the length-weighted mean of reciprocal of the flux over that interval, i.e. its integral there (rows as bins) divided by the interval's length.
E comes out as 0.100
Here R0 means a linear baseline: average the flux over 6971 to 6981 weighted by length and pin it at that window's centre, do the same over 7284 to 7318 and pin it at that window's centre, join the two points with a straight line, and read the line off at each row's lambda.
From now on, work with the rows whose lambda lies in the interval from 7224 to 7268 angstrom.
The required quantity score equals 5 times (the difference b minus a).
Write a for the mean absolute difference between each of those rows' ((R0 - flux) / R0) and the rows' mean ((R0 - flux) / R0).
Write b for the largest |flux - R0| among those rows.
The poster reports 3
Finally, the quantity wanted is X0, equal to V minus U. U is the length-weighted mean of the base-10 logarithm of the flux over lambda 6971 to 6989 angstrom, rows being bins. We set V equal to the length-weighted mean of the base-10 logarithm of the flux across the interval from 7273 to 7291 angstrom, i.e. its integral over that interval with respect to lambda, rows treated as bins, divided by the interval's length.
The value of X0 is -0.010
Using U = 1.05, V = 1.04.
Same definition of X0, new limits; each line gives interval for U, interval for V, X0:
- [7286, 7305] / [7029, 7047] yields 0.040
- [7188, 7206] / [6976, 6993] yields 0.056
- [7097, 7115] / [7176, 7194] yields -0.030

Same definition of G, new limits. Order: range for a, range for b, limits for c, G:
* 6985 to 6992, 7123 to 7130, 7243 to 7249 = 53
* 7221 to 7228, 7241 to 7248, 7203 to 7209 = 56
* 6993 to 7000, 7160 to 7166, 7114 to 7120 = 39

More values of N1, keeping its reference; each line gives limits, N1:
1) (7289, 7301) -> 7291.91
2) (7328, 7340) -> 7328.94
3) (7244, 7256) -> 7250.05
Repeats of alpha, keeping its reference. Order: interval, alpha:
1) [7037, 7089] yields 1.7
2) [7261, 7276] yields 0.1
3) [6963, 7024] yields 2.1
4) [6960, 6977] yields 1.2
